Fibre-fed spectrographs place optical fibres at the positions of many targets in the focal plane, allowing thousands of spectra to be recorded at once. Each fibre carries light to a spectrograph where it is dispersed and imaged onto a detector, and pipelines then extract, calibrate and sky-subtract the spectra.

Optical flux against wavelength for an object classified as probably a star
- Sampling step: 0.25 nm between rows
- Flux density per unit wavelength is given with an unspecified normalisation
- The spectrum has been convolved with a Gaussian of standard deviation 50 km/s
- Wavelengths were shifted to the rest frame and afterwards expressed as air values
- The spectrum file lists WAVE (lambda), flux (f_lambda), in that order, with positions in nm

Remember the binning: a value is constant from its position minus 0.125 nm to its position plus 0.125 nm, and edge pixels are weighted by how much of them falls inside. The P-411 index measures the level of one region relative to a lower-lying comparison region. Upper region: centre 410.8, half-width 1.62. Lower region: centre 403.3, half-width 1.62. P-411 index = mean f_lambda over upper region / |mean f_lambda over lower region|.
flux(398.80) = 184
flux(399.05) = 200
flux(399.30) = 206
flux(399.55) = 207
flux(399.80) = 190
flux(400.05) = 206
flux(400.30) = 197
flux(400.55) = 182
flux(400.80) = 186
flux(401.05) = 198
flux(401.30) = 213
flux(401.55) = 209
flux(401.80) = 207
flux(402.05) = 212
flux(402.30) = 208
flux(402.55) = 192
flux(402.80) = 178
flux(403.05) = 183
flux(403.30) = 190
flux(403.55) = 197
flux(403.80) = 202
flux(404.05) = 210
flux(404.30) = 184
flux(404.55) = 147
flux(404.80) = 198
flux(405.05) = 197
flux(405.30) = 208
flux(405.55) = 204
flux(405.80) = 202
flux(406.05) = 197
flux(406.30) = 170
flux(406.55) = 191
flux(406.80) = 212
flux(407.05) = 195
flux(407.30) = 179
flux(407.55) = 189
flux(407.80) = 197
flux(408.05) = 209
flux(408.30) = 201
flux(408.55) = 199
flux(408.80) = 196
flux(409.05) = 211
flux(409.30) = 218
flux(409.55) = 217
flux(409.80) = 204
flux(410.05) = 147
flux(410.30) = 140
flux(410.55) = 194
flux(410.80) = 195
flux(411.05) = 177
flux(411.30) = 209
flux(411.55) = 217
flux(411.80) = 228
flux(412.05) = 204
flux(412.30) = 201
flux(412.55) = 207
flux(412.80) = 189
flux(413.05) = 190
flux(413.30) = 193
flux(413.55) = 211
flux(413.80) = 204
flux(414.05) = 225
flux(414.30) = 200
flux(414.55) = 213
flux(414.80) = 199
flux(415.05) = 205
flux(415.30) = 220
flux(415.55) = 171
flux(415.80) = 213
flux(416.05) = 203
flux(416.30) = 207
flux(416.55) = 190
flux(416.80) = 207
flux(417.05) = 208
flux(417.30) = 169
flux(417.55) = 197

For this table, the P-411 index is 1.02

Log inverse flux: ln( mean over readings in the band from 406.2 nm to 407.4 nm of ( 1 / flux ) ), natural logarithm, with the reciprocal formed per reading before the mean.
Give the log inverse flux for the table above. -5.24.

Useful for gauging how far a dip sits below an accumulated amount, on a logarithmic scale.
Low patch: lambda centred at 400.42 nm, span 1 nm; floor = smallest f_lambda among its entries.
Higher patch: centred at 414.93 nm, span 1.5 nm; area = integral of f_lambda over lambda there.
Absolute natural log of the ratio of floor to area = 0.5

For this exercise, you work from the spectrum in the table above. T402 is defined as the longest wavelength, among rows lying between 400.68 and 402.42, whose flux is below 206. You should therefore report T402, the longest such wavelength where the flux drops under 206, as 401.05 nm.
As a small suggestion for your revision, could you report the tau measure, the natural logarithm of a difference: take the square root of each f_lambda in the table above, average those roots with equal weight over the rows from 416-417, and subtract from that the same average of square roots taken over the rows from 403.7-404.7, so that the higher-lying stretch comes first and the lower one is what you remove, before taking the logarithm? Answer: -0.5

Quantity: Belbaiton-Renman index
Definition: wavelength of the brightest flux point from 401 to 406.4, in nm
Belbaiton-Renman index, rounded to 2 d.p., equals 401.30 nm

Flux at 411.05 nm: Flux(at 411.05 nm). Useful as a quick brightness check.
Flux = 177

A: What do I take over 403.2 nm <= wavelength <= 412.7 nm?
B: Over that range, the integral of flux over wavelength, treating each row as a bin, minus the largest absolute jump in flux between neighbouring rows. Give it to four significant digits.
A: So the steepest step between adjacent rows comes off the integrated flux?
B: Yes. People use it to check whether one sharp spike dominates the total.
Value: 1804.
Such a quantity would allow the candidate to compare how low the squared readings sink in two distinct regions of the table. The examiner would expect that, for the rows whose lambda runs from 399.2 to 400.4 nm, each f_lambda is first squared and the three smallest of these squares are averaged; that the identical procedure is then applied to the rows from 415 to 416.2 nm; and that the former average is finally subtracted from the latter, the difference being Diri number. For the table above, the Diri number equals -1623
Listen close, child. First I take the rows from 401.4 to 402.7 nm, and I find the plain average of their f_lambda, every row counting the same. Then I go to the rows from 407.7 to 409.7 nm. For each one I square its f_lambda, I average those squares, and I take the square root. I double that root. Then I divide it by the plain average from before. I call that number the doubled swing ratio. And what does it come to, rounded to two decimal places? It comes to 2.01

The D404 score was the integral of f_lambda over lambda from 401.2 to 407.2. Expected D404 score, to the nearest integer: 1176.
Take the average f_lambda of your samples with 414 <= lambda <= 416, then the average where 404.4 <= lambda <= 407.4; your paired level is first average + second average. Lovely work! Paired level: 397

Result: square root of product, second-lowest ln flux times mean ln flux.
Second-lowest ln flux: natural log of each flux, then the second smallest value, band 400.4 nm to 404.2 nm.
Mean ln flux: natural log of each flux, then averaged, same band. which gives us 5.24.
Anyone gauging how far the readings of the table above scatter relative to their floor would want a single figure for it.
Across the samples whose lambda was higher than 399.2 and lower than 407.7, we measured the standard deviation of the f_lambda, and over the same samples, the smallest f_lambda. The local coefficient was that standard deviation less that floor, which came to -133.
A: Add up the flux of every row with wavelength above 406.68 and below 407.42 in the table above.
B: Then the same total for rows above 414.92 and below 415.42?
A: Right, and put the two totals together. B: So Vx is 1011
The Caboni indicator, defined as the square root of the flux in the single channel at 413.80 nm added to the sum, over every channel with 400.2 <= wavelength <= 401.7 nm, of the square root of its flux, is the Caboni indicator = 99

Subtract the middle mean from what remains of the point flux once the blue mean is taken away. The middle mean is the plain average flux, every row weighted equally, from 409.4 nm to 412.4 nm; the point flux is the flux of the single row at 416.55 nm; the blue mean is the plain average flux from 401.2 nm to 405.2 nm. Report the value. -200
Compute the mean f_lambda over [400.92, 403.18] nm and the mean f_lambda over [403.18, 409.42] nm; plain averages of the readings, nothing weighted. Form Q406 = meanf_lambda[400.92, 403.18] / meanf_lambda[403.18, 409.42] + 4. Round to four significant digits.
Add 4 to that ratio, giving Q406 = 5.020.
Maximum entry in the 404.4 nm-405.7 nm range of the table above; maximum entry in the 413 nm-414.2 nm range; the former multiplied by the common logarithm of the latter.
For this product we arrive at 489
